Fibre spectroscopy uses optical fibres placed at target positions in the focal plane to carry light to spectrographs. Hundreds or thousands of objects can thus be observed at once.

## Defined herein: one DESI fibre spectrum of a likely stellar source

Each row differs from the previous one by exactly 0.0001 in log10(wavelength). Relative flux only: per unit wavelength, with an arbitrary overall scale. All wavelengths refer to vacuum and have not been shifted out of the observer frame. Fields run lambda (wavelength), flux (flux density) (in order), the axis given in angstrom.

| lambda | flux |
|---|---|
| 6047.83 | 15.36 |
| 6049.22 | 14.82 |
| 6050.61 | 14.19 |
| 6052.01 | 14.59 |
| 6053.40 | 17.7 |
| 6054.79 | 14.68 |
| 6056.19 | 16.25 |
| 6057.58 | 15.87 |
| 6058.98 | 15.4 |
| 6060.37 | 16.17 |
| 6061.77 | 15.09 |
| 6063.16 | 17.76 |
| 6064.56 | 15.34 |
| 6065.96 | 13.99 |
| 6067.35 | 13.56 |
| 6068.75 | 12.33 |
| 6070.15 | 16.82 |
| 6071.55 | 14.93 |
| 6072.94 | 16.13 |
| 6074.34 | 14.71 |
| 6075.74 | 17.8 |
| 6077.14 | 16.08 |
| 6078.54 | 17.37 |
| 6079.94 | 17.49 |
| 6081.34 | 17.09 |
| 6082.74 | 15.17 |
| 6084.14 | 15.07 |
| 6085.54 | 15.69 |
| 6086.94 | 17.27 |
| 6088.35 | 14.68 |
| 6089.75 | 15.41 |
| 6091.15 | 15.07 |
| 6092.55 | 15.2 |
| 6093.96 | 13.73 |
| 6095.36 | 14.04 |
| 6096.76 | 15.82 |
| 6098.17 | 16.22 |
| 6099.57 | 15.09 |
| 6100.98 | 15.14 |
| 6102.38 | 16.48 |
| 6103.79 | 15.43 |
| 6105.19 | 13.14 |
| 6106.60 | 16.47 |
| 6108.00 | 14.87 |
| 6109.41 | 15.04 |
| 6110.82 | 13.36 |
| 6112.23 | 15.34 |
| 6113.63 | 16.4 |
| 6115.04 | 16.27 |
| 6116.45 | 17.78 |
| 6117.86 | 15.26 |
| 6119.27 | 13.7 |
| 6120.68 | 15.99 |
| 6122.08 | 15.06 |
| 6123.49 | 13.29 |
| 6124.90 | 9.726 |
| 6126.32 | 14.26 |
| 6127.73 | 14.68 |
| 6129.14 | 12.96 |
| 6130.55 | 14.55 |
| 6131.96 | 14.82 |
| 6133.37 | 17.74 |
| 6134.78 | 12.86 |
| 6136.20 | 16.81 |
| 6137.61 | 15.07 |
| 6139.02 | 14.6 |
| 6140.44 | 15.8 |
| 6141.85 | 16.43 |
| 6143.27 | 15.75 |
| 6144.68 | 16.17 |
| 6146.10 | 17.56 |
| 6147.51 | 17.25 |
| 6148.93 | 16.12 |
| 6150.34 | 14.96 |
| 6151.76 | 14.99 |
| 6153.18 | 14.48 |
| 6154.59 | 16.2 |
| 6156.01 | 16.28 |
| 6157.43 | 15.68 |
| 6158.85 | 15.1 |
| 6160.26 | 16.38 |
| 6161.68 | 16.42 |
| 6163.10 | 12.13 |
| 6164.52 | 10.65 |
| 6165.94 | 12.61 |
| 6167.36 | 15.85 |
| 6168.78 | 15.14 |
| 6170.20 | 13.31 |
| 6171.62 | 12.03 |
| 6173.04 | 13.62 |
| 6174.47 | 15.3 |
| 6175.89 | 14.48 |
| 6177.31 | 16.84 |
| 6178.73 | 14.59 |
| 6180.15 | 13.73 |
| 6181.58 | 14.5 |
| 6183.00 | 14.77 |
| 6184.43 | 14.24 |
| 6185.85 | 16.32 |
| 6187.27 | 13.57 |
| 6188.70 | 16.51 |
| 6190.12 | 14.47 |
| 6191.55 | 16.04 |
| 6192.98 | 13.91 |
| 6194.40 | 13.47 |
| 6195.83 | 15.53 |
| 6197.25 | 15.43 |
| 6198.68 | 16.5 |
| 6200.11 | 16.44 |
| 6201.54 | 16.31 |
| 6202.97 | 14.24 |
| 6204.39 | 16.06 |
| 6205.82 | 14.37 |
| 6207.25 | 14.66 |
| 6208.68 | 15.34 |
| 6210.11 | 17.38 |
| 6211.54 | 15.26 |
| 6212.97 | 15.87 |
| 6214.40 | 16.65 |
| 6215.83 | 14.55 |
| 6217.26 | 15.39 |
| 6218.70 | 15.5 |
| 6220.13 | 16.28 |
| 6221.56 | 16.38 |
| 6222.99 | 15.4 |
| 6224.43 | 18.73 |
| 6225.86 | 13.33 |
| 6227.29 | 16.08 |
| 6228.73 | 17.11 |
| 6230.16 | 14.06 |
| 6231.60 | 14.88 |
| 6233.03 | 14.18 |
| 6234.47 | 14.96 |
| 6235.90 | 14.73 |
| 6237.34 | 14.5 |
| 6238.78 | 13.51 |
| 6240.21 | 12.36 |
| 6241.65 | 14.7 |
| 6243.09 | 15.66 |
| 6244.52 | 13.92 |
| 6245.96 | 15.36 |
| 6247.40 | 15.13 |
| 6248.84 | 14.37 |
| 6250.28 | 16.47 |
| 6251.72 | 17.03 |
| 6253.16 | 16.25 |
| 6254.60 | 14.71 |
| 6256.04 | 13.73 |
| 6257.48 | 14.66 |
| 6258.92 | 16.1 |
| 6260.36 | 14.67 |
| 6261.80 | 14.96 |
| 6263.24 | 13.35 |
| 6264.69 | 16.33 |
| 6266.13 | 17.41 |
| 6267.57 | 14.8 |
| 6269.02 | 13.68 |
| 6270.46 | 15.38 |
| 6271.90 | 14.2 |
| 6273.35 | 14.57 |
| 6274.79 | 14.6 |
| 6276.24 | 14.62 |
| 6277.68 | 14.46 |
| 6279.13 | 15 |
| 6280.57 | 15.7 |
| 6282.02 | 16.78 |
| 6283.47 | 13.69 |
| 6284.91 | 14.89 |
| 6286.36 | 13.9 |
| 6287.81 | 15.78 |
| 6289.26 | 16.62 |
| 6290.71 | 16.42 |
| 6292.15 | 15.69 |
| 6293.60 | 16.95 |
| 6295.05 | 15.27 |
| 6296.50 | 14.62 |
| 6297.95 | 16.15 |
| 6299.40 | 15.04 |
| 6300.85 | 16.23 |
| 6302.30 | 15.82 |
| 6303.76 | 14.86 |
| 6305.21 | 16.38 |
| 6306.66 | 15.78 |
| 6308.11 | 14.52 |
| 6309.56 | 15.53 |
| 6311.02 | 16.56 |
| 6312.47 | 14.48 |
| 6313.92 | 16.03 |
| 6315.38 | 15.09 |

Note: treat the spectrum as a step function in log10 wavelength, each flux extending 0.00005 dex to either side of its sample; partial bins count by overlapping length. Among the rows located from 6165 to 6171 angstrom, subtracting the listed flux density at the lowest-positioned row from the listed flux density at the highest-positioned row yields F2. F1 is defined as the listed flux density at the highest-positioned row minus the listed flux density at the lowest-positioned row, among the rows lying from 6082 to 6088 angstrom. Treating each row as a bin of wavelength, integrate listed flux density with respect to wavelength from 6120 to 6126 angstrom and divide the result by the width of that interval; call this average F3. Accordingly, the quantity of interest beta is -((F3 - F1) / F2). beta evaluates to -16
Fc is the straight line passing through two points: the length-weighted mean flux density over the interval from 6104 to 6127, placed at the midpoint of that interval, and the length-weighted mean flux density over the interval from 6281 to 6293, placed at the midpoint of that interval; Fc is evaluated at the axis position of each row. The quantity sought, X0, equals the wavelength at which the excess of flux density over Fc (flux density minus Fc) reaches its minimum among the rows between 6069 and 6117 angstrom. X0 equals 6105.19 angstrom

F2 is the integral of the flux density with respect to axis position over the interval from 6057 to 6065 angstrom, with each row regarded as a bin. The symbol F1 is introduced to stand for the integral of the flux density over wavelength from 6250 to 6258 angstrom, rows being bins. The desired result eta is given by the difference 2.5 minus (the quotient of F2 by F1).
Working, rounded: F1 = 124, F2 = 128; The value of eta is 1.47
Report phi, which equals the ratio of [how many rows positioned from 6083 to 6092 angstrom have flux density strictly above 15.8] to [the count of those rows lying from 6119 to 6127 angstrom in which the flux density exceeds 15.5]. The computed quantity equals 1.00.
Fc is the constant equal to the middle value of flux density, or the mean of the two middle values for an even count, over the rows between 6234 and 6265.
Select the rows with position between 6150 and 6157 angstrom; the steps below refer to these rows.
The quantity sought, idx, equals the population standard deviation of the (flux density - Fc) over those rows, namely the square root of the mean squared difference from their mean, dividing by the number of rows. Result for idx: 0.72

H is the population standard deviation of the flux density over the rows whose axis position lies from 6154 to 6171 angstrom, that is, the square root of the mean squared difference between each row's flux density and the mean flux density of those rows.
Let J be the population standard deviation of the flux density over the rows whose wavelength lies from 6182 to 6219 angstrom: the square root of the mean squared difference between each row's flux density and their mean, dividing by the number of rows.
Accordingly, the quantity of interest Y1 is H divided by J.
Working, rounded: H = 1.88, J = 1.02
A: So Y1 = 1.8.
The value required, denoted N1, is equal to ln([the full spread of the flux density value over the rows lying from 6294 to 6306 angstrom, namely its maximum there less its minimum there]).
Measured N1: 0.57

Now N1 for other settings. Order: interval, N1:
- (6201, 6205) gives 0.73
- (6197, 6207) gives 0.82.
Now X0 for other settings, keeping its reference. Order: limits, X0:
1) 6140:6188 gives 6164.52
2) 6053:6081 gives 6068.75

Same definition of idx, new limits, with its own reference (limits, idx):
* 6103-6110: 1.08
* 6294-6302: 0.63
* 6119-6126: 2.14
